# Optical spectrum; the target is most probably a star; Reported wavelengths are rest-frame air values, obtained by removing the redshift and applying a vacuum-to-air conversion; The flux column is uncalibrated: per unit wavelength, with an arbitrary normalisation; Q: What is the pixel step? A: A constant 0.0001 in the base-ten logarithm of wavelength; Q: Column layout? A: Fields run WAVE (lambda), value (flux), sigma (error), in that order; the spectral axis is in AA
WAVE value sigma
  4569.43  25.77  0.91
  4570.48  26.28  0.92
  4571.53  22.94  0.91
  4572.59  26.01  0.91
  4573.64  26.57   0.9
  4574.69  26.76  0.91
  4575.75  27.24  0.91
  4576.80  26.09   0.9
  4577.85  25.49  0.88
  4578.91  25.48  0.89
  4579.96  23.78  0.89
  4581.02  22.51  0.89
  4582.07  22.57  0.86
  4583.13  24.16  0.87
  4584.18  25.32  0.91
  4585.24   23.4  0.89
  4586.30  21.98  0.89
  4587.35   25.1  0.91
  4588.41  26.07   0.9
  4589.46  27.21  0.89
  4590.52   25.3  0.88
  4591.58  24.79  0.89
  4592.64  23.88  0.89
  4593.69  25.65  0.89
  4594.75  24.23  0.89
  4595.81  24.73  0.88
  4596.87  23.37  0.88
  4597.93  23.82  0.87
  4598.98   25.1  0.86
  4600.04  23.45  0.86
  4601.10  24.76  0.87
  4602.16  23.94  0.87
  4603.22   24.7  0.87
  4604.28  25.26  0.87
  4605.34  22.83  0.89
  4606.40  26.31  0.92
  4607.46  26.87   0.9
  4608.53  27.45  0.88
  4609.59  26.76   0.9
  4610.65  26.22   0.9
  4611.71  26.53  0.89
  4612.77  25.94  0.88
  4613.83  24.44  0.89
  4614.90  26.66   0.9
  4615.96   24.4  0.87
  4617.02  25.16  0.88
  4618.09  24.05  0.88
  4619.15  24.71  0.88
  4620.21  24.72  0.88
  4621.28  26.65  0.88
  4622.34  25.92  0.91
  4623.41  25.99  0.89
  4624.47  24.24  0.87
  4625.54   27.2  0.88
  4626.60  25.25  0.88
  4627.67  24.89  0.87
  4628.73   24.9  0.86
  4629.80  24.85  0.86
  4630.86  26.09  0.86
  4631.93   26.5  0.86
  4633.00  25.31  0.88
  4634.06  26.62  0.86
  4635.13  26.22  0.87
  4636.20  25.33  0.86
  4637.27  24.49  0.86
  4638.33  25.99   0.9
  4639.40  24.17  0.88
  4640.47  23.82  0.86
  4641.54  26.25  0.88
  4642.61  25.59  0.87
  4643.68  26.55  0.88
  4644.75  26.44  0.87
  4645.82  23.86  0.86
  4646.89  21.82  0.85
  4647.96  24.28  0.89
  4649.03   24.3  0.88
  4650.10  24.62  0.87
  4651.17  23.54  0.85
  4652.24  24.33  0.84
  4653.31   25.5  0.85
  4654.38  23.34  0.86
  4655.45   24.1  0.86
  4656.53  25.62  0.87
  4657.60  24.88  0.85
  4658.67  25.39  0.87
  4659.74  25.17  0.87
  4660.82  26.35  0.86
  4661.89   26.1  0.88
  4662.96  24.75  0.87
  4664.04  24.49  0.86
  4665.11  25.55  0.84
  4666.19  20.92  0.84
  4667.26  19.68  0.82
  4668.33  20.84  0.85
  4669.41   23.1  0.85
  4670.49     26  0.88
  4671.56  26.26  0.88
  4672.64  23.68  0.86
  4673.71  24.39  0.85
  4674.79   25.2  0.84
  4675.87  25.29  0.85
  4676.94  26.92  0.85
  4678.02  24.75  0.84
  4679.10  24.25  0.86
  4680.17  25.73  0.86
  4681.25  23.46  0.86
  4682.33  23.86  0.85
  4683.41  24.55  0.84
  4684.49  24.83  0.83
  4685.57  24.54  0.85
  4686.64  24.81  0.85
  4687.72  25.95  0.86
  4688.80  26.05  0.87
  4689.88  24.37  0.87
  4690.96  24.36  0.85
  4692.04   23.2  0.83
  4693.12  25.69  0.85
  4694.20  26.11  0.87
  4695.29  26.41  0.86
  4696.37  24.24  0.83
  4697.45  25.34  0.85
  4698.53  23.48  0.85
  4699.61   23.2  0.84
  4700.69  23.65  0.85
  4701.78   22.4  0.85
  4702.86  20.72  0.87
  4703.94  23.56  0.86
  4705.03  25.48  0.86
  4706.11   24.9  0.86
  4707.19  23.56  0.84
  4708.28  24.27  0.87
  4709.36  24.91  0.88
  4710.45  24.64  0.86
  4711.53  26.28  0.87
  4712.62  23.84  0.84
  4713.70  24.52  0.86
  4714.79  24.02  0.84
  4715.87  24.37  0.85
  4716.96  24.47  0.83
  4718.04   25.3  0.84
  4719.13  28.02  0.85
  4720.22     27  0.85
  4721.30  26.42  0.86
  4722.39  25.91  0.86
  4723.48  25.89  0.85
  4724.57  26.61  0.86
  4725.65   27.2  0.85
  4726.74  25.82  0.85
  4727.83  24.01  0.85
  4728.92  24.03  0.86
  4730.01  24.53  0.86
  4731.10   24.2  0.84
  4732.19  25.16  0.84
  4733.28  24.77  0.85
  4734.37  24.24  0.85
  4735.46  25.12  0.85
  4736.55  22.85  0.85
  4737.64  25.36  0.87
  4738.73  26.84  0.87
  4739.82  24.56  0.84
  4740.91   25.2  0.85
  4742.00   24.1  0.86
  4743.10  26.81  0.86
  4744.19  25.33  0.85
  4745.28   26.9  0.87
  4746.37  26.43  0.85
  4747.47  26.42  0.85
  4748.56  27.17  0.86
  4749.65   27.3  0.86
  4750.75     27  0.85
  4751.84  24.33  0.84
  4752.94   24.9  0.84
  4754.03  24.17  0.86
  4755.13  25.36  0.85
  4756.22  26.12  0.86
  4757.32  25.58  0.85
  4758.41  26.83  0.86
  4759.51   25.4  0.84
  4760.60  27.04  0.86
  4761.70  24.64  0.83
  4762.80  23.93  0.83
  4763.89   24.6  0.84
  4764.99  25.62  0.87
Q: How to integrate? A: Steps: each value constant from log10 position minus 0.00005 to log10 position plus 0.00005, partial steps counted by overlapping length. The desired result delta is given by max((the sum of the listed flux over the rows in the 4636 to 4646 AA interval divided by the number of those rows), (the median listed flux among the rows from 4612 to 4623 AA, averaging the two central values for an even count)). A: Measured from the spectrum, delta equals 25.2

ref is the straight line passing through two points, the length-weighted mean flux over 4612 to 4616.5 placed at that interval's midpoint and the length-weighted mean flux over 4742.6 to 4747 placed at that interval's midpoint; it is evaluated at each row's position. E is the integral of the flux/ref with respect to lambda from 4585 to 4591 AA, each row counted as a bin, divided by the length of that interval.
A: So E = 0.987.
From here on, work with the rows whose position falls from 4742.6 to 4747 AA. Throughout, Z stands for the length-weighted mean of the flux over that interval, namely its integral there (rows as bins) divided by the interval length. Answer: 26.4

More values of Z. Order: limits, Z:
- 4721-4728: 26.1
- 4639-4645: 25.4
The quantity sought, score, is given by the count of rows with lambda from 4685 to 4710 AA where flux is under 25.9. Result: 19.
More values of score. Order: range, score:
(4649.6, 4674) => 19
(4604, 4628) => 11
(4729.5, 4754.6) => 15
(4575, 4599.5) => 19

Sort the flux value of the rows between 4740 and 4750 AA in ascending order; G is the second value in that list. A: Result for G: 25.2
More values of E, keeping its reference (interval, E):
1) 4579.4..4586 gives 0.935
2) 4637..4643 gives 0.979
